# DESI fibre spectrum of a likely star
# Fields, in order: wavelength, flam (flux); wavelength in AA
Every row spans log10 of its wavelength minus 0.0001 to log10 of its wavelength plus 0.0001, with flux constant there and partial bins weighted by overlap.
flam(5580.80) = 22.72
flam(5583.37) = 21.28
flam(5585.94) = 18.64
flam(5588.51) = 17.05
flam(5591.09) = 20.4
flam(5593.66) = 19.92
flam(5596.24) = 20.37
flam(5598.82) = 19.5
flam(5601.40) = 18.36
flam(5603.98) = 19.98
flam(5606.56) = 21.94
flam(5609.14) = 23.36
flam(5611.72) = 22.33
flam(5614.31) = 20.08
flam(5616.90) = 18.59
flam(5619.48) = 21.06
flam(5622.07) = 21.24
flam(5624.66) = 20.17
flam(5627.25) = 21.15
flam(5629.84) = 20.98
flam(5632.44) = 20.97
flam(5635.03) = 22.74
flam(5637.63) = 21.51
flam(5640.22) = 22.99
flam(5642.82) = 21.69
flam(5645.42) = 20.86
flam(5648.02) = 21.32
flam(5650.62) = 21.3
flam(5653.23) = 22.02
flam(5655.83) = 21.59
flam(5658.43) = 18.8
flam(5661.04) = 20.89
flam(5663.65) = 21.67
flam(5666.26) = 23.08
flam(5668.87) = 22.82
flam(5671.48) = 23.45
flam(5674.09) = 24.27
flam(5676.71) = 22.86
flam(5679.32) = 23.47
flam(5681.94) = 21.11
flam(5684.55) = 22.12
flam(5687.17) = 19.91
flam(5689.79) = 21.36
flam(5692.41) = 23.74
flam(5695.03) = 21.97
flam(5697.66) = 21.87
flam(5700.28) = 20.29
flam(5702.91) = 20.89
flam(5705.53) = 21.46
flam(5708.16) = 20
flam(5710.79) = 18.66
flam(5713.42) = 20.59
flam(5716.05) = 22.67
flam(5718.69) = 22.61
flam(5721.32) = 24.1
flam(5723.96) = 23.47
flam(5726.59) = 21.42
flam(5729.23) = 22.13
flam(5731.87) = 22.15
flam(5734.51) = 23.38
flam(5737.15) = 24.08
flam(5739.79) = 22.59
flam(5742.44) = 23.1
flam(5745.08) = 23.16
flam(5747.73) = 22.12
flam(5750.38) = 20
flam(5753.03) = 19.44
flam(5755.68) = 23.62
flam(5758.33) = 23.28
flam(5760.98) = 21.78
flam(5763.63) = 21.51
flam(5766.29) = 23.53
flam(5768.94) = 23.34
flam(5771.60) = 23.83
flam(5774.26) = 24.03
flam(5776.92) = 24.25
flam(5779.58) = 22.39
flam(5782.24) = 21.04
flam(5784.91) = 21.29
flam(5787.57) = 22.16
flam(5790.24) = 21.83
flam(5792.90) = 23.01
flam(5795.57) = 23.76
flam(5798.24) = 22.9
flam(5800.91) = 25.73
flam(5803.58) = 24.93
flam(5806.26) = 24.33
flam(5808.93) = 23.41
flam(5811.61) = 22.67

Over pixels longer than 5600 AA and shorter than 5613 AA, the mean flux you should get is 21.2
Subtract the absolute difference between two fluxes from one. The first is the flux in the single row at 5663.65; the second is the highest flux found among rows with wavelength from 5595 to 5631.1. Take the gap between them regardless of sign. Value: -0.7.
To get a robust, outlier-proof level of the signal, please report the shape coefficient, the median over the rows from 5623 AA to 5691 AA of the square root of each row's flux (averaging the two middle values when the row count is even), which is 4.64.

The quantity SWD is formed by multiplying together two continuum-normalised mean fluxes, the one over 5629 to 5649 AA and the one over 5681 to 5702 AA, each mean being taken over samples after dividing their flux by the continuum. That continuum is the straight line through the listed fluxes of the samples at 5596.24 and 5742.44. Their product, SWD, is 0.99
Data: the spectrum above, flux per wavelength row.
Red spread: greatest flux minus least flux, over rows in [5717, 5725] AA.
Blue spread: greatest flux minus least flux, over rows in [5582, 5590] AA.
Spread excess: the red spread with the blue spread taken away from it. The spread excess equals -2.7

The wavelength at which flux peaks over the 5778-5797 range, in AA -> 5795.57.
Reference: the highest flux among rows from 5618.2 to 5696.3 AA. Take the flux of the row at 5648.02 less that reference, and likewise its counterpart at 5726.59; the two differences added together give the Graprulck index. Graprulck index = -5.8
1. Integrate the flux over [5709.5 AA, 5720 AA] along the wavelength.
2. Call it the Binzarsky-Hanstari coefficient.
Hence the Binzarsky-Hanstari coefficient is 222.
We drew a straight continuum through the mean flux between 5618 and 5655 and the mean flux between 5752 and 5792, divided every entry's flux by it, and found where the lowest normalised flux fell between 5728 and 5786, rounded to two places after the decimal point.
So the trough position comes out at 5753.03 AA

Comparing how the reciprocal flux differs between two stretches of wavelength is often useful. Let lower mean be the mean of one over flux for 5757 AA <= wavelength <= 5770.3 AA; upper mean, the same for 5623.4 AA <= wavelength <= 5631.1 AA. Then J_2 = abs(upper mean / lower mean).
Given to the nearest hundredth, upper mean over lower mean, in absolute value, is 1.09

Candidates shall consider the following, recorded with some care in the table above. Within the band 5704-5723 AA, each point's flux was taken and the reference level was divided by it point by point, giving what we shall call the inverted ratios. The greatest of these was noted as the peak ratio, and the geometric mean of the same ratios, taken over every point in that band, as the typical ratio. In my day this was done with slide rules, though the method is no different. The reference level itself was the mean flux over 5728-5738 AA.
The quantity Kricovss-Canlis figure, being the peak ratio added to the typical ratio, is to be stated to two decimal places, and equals 2.30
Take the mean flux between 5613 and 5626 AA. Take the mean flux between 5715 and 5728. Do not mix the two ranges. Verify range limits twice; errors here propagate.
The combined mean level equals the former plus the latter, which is 43.1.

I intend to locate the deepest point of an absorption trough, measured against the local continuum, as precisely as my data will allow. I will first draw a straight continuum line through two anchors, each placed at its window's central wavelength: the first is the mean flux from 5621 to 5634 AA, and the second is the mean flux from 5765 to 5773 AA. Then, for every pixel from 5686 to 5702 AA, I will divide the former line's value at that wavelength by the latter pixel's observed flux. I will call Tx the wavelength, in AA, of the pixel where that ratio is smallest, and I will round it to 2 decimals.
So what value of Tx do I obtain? 5692.41 AA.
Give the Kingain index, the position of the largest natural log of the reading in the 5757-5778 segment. 5776.92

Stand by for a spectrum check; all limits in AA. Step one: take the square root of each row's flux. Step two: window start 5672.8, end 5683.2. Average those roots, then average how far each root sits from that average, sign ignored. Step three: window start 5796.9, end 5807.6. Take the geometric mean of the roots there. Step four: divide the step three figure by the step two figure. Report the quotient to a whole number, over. 50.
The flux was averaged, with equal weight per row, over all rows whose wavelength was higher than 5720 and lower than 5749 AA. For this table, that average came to 22.9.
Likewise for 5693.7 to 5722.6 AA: 21.4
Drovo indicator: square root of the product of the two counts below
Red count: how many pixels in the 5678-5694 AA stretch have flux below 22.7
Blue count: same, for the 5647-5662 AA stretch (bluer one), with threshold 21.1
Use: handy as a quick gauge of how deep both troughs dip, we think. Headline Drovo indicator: 2.8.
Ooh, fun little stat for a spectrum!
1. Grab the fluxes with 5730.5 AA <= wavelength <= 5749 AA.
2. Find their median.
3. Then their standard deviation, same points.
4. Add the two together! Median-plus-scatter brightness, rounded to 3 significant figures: 23.8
